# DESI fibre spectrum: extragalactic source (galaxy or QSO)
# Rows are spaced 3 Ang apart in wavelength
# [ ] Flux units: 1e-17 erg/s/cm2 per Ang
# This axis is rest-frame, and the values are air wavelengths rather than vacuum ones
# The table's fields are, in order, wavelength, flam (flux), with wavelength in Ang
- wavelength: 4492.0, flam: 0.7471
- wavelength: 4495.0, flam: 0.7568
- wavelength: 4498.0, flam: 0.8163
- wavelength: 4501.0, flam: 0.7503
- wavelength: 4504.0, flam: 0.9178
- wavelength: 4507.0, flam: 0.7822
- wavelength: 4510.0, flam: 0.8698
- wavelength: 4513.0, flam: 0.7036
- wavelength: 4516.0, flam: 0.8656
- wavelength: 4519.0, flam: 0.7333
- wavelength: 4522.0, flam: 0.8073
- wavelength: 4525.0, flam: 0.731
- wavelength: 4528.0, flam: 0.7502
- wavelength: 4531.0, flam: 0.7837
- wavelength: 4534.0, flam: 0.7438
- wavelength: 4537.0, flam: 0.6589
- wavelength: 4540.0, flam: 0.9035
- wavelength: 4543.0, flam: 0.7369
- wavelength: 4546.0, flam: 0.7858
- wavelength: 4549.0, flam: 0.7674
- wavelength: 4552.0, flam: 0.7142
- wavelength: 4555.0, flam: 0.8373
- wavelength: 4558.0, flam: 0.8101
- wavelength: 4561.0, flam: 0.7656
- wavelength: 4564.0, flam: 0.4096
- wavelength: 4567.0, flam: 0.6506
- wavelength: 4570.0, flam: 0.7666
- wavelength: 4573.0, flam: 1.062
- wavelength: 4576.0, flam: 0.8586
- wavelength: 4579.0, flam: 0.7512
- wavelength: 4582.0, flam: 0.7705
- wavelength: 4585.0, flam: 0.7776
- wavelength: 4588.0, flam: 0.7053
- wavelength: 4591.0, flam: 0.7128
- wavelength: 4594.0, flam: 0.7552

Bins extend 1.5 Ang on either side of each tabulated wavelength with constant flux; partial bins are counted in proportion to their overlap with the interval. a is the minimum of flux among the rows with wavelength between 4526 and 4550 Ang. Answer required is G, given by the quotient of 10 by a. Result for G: 15.2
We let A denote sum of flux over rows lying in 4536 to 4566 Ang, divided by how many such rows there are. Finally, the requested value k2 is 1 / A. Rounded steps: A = 0.739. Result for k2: 1.35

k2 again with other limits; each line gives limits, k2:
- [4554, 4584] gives 1.30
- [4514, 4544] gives 1.30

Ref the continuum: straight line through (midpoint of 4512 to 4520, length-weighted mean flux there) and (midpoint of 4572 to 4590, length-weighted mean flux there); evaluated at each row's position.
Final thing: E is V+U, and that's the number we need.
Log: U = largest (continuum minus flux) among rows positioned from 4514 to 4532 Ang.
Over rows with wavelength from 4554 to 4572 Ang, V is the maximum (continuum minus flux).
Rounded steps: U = 0.048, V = 0.392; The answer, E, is 0.440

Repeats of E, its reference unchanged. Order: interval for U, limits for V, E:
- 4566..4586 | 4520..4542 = 0.279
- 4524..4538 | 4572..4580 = 0.186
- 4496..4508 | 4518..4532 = 0.062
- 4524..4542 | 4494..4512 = 0.142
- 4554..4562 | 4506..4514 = 0.102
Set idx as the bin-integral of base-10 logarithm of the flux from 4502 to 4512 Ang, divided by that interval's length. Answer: -0.075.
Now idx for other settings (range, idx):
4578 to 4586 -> -0.115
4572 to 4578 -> -0.033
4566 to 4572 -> -0.133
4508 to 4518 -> -0.095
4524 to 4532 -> -0.122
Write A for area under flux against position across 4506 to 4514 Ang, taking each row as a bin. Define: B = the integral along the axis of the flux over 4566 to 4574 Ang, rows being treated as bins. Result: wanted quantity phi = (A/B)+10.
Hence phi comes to 11.0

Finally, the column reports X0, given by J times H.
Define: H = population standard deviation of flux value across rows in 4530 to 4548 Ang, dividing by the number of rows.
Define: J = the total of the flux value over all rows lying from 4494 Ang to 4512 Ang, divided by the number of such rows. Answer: 0.060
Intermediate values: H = 0.07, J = 0.82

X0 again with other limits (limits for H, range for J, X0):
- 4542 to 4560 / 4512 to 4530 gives 0.032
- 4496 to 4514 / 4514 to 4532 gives 0.056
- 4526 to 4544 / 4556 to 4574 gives 0.055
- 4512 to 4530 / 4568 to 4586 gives 0.046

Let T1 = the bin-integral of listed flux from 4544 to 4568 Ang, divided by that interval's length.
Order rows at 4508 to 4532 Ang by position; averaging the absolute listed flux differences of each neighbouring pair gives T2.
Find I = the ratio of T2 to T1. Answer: 0.132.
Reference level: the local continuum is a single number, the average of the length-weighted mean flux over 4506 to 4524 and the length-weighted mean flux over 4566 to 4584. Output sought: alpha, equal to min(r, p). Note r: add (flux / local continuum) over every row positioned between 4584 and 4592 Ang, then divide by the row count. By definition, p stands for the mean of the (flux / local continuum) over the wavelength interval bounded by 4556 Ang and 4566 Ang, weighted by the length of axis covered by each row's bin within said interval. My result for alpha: 0.835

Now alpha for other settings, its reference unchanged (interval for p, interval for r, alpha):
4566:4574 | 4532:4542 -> 0.958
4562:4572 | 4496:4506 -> 0.796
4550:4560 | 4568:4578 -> 0.978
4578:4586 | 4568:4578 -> 0.955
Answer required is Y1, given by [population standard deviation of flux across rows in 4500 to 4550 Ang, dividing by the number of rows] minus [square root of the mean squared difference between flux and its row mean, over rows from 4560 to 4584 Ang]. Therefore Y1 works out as -0.10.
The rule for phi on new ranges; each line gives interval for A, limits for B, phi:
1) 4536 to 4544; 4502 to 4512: 10.7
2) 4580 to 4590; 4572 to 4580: 11.1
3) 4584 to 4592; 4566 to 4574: 10.9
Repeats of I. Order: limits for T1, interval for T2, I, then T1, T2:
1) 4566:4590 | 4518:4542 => 0.103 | 0.79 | 0.082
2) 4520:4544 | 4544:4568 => 0.161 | 0.76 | 0.123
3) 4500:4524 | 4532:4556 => 0.132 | 0.80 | 0.106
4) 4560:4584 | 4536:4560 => 0.129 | 0.75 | 0.097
